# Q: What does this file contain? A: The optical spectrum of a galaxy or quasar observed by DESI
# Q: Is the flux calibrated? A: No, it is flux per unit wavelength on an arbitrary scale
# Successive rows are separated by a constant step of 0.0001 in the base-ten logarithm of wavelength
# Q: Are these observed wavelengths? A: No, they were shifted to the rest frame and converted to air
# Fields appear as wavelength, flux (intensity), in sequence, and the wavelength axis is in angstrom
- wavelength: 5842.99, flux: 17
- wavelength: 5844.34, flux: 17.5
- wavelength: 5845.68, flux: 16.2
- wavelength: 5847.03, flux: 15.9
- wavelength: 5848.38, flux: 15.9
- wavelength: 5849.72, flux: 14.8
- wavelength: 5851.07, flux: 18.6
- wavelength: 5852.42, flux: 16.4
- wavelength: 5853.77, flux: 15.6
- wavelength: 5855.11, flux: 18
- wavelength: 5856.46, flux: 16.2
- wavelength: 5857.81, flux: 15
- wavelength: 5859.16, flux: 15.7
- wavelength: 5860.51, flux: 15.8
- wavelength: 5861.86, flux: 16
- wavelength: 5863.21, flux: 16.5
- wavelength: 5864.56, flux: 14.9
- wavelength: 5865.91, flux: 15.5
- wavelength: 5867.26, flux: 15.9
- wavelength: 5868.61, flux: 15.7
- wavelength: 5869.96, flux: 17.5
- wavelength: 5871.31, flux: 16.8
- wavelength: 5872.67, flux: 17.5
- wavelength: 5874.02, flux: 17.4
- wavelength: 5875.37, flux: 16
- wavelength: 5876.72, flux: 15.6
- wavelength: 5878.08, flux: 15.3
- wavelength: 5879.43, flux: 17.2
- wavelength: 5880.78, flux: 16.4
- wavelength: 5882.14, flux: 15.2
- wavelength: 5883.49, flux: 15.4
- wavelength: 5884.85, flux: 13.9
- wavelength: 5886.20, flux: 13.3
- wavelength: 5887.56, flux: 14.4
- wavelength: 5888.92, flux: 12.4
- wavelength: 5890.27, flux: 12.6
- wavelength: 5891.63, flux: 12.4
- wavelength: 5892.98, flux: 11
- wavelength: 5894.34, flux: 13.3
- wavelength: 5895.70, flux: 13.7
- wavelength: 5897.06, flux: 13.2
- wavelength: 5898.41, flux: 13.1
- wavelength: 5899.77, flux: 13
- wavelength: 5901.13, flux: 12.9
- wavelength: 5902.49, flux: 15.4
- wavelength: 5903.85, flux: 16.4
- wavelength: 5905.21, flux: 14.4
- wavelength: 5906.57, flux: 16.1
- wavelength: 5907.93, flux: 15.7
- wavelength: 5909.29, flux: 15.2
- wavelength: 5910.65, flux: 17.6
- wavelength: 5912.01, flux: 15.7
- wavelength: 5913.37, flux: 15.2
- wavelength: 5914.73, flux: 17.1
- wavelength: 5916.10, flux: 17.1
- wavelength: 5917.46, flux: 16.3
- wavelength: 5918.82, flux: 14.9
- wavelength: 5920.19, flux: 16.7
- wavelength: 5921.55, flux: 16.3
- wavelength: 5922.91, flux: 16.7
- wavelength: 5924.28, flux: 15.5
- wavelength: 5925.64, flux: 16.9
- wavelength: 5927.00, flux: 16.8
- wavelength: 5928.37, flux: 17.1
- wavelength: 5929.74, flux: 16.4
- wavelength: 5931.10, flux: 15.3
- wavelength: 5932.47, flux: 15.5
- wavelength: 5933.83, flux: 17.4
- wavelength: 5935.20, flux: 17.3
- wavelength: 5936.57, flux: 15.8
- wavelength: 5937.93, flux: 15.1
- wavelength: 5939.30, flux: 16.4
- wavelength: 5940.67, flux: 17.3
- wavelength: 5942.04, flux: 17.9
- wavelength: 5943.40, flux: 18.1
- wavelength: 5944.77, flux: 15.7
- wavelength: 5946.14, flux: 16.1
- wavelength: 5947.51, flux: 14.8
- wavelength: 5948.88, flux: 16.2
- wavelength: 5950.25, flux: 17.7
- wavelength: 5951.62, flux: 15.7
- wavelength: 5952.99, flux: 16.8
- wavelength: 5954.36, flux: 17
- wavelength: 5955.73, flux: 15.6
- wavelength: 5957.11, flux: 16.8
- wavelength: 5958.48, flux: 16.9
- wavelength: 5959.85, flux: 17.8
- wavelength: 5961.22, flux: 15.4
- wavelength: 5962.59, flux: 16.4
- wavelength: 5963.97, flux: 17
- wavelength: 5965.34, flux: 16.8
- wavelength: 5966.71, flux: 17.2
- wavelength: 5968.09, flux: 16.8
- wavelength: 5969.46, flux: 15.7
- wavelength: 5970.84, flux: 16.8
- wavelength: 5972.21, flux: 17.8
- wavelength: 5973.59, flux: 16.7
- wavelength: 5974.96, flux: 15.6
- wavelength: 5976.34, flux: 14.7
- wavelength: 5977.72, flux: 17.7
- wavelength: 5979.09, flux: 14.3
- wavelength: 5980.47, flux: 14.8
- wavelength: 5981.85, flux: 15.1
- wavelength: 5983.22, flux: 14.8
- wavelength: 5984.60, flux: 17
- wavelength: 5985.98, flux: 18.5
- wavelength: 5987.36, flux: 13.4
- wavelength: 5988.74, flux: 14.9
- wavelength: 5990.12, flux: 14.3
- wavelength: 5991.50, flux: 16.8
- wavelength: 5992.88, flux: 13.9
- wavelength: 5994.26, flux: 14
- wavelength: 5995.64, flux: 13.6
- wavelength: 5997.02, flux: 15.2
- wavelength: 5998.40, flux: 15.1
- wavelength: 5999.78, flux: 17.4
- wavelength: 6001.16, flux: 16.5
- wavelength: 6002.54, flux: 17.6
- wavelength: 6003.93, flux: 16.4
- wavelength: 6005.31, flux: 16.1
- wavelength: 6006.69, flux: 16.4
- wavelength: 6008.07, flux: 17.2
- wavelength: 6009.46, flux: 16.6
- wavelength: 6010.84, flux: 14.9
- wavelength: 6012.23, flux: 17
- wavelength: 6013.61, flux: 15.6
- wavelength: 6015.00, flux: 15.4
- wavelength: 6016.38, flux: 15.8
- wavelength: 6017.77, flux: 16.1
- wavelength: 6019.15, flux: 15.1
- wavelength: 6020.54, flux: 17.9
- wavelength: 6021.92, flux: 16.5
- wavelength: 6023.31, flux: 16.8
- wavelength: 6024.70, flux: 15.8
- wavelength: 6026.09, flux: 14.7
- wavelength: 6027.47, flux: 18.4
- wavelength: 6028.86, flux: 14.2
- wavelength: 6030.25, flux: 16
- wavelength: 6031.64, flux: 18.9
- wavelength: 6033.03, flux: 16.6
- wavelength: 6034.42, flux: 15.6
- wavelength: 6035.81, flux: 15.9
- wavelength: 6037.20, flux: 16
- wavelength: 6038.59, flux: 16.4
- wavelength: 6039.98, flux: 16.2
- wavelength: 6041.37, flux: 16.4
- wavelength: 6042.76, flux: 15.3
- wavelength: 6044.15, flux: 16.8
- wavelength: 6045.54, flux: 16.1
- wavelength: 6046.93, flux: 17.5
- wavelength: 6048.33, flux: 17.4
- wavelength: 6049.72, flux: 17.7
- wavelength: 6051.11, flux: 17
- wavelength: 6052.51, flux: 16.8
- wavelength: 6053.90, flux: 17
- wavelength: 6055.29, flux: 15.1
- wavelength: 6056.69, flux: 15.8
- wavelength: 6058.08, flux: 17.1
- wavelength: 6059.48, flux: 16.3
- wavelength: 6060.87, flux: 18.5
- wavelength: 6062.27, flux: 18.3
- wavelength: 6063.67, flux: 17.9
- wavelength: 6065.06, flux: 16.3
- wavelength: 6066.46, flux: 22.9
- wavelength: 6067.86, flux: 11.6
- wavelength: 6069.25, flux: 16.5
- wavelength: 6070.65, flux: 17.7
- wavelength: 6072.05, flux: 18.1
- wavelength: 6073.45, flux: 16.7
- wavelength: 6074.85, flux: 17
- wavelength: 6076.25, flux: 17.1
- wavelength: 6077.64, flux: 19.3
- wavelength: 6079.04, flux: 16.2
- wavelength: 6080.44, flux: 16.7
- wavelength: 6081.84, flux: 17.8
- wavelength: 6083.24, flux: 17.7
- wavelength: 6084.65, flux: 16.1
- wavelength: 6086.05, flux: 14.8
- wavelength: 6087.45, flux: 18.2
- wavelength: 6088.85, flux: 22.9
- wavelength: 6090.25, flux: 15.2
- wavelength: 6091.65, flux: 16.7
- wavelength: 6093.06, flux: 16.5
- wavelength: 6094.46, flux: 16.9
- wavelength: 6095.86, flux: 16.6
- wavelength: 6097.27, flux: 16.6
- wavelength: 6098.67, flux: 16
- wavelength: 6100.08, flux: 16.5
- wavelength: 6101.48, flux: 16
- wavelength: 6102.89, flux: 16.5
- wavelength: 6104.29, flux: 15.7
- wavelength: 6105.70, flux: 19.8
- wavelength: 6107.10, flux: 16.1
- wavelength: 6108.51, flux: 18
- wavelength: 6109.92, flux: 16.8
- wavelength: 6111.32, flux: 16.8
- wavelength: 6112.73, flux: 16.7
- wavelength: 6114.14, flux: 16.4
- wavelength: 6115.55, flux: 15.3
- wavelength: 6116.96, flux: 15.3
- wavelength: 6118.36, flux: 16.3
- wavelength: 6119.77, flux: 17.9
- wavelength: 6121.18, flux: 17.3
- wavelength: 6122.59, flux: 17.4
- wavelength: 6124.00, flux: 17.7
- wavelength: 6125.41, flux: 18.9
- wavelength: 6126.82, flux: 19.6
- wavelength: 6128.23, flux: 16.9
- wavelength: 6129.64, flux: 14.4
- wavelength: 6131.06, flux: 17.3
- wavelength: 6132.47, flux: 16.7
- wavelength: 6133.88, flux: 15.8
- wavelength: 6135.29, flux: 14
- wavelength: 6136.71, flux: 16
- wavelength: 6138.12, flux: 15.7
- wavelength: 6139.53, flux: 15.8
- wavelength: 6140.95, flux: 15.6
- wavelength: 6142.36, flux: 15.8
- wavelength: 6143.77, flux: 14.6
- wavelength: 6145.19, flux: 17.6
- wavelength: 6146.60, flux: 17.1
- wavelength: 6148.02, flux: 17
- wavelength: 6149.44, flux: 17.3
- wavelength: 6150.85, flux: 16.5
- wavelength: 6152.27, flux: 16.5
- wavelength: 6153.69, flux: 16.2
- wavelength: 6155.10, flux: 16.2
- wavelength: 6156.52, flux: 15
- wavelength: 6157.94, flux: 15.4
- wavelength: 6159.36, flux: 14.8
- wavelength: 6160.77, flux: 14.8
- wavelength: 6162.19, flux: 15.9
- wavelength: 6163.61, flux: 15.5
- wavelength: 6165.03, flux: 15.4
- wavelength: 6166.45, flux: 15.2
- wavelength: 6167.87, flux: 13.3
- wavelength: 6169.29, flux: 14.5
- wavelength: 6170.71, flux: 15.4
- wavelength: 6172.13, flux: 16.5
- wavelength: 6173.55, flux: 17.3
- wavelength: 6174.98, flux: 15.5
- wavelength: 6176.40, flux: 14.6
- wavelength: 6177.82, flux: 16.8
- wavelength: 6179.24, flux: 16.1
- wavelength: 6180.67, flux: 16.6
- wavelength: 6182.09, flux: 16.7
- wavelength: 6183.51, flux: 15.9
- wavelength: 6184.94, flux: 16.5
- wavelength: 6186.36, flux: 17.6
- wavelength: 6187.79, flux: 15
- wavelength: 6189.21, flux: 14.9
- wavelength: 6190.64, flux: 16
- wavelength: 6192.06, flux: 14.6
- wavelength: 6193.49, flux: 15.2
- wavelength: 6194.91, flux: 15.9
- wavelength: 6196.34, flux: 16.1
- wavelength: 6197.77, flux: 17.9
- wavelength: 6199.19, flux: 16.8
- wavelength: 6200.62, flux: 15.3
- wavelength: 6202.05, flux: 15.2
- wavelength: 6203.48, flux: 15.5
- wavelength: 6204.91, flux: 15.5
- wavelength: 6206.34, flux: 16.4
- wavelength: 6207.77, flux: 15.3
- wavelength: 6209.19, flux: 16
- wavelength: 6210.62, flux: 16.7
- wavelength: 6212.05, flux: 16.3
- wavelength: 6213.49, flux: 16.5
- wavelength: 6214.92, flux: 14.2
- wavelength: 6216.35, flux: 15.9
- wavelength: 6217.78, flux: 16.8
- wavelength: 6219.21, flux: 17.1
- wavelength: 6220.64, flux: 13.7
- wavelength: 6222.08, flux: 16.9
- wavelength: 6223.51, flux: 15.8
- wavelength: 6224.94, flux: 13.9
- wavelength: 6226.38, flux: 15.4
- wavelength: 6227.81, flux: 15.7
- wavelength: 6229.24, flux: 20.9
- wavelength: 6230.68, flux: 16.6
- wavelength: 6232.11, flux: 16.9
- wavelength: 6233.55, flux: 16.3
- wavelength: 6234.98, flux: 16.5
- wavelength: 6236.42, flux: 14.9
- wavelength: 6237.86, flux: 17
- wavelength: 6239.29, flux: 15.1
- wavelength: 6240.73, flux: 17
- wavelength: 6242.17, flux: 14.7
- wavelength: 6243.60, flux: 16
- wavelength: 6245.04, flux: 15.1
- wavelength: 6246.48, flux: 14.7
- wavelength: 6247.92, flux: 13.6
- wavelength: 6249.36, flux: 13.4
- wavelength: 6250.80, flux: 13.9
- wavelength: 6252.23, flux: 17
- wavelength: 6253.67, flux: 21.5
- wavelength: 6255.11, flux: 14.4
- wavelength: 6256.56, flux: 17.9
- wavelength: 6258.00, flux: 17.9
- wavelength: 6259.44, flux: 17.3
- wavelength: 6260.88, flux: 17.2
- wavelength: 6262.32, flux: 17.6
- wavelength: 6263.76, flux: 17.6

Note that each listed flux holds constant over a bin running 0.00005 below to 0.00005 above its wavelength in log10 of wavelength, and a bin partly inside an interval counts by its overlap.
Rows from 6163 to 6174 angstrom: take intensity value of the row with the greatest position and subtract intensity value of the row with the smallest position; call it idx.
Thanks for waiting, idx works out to 2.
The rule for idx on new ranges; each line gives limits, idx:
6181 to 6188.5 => -2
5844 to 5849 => -2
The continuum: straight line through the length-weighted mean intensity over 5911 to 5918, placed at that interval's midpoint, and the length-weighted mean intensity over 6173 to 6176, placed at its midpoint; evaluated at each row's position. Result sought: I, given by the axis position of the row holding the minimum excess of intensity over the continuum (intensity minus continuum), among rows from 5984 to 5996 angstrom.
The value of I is 5987.36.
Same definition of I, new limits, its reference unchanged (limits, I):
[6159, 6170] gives 6167.87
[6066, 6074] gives 6067.86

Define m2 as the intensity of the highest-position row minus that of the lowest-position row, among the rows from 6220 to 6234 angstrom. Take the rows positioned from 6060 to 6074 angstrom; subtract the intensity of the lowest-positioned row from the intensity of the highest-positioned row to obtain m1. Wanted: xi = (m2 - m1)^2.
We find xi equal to 19.4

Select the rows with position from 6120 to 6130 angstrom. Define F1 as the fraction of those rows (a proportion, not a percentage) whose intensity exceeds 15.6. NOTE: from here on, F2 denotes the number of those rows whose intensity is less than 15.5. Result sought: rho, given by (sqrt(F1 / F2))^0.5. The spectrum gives 1.0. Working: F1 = 0.9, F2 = 1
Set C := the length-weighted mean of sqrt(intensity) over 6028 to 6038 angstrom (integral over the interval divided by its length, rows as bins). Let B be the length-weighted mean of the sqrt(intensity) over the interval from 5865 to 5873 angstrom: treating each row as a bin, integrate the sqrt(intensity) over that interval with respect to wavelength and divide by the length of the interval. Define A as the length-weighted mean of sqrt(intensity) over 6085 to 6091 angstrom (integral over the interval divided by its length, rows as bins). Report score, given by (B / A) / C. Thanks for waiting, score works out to 0.240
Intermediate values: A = 4.19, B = 4.05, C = 4.020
